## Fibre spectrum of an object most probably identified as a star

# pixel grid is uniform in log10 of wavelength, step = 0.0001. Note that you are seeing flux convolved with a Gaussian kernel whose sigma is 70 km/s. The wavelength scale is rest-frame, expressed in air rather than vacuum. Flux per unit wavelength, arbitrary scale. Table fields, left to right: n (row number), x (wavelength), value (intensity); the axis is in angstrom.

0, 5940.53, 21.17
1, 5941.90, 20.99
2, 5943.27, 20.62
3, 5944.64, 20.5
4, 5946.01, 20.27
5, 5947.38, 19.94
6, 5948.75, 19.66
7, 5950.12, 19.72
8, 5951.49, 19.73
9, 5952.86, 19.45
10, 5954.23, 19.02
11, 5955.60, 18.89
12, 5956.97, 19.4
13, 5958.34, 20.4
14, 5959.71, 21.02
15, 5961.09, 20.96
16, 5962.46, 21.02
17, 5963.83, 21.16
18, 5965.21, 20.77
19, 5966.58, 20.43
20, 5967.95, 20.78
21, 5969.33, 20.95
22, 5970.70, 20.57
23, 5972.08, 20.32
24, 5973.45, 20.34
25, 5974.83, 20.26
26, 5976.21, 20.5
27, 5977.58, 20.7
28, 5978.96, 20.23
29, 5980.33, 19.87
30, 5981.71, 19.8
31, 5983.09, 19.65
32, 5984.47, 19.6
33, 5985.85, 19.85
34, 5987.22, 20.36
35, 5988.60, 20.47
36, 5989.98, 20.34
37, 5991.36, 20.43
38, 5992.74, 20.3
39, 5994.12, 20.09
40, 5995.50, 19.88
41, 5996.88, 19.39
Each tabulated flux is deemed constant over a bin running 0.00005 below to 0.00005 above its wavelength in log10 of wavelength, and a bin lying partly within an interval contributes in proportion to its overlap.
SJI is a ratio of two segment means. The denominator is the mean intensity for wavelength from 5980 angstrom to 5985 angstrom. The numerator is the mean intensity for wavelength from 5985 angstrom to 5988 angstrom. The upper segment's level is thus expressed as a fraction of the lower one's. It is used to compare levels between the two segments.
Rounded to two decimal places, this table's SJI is 1.02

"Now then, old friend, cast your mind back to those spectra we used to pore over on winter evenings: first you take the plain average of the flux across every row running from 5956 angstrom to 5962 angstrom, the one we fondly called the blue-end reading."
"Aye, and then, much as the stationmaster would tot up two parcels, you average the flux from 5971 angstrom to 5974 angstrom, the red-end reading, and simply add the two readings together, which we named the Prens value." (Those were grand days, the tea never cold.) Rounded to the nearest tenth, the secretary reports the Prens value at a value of 40.8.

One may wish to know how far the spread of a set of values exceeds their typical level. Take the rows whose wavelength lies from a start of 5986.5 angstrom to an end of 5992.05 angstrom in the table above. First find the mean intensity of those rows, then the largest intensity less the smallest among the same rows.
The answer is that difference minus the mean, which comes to -20.3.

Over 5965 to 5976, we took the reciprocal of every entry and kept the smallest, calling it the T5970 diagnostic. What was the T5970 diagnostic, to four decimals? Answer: 0.0477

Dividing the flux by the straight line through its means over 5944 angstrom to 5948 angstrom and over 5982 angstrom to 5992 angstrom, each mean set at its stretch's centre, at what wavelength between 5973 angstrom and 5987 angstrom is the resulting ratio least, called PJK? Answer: 5984.47 angstrom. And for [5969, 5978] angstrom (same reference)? 5974.83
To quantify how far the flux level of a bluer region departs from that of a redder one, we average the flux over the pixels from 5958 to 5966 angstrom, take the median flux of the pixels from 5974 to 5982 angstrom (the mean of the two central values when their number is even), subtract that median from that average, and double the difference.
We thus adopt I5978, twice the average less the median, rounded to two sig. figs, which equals 1.3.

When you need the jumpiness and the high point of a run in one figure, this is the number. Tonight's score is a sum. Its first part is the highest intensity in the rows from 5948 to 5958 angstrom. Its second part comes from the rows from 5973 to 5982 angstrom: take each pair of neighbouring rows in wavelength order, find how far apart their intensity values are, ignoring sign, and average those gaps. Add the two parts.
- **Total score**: 19.97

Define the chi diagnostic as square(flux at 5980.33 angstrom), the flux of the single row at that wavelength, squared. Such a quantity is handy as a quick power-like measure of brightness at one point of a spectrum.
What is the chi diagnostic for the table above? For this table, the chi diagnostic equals 395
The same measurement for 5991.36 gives 417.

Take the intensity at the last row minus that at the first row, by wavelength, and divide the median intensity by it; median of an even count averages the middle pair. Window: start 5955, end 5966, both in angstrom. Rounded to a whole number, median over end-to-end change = 11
